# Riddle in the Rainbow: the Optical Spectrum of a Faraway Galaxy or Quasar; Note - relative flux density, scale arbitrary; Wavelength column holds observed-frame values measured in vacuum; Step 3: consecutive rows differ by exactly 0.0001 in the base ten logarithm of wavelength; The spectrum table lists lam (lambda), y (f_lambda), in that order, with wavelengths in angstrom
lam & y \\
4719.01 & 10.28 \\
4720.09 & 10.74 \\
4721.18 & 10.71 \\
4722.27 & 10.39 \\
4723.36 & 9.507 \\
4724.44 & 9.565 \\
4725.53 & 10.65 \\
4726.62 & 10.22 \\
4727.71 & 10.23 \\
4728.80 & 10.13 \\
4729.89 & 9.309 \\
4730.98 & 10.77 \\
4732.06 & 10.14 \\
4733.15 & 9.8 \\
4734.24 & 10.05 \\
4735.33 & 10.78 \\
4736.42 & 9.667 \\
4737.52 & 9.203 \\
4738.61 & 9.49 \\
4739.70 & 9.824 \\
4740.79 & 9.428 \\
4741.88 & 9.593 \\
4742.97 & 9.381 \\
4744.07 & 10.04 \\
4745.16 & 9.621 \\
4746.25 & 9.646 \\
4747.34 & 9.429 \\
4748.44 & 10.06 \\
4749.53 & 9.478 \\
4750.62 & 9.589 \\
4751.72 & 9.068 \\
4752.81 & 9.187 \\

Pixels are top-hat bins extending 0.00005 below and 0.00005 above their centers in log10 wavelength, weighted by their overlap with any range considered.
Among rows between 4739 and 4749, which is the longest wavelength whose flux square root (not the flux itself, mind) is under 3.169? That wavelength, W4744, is 4747.34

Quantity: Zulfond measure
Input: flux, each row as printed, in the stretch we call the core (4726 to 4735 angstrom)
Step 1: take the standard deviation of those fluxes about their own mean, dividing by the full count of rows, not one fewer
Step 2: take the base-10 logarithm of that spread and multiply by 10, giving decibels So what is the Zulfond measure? -4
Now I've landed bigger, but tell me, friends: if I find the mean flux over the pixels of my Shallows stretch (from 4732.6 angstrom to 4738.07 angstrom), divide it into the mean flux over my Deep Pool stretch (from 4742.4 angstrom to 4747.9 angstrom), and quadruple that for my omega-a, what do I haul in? 3.89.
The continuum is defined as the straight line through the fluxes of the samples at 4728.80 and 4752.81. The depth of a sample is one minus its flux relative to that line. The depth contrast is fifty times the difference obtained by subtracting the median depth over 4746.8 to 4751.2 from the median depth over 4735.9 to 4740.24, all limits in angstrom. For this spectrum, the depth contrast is 2.4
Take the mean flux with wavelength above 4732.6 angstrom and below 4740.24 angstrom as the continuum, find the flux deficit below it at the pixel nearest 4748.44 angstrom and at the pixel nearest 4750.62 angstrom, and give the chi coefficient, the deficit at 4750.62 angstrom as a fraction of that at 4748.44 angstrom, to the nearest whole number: -1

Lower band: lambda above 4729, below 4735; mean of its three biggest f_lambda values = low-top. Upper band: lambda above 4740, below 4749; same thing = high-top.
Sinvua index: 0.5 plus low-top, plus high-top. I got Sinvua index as 20.7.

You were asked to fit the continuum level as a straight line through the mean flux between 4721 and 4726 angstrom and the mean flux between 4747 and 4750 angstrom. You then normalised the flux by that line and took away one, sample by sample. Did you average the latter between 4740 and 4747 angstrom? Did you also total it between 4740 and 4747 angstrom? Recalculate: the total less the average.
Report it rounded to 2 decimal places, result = -0.07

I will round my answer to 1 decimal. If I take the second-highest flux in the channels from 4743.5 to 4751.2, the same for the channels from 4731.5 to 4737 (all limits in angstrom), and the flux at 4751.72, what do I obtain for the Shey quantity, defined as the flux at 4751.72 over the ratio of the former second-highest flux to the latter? 9.2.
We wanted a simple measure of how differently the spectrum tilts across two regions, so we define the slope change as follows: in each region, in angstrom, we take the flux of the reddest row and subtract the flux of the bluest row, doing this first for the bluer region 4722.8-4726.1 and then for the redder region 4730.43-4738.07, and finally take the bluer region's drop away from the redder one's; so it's -2.7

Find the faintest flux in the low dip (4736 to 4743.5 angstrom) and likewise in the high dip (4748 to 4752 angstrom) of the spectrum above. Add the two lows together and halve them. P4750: 9.14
